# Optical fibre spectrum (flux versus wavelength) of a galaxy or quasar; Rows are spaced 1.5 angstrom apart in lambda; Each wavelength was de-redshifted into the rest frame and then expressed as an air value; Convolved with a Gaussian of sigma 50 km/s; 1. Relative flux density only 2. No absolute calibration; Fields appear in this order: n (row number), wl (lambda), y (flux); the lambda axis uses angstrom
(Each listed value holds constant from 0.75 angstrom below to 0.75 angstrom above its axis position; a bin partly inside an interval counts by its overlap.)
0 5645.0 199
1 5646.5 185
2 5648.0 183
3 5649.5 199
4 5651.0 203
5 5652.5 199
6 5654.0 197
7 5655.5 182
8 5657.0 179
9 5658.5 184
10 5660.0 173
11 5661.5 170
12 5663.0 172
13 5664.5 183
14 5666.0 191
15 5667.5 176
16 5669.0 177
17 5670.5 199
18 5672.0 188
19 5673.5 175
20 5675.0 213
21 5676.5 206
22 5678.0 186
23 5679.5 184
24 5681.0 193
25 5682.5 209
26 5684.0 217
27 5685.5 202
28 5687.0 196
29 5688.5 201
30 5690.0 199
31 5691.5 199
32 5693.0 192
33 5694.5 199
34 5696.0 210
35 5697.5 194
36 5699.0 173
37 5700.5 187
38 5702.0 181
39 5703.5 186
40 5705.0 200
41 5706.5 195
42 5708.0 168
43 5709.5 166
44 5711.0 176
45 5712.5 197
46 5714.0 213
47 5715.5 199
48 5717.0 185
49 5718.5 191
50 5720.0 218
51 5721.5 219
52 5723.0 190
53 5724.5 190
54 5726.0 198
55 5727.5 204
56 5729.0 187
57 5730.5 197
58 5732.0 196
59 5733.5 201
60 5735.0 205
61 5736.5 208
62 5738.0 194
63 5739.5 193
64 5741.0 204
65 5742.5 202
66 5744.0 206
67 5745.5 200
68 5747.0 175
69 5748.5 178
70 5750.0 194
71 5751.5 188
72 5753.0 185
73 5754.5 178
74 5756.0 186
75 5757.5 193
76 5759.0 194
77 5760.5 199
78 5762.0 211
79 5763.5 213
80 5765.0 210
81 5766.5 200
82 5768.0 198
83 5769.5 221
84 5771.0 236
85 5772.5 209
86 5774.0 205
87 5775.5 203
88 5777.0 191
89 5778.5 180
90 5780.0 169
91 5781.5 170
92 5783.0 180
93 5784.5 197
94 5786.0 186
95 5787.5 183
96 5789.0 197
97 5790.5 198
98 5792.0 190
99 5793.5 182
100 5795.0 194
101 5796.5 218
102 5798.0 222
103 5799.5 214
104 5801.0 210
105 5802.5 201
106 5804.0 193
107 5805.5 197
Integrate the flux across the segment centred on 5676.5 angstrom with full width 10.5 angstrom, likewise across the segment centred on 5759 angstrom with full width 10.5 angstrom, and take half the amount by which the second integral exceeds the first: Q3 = 22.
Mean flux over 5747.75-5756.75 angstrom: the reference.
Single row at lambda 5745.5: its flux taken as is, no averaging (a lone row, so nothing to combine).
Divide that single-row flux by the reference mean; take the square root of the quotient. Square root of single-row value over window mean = 1.04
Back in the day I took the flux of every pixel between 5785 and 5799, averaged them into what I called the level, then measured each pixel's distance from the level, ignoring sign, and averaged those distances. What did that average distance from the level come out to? 11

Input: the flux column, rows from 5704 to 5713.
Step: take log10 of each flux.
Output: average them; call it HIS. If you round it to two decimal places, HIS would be 2.26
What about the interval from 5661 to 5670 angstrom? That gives 2.25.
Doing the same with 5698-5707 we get 2.27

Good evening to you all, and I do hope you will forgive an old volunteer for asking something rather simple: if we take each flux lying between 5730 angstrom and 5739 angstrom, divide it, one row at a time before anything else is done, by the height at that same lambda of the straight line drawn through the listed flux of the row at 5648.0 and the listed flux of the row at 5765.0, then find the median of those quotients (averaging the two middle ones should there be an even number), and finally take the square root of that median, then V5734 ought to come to 0.992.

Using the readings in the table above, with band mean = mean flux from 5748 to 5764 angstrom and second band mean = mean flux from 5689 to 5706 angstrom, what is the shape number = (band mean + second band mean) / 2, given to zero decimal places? 193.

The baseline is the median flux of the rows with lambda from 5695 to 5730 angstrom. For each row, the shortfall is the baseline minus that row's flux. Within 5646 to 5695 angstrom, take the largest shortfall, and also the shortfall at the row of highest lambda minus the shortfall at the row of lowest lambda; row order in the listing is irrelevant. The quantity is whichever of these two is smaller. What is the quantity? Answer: -14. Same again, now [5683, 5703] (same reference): 18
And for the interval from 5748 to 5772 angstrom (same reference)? -58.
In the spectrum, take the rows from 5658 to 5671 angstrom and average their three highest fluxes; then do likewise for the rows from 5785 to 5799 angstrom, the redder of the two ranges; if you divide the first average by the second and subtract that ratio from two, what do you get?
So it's 1.10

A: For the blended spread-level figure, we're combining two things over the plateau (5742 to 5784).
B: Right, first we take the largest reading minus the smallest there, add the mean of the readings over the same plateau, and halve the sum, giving 131.2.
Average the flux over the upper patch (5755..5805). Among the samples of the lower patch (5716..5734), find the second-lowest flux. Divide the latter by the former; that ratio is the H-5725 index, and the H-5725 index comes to 0.942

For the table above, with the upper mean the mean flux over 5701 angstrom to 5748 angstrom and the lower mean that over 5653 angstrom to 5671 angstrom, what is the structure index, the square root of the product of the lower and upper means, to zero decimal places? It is 188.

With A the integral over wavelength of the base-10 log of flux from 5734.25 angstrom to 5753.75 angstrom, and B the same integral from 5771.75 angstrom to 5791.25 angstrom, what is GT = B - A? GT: -0.2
